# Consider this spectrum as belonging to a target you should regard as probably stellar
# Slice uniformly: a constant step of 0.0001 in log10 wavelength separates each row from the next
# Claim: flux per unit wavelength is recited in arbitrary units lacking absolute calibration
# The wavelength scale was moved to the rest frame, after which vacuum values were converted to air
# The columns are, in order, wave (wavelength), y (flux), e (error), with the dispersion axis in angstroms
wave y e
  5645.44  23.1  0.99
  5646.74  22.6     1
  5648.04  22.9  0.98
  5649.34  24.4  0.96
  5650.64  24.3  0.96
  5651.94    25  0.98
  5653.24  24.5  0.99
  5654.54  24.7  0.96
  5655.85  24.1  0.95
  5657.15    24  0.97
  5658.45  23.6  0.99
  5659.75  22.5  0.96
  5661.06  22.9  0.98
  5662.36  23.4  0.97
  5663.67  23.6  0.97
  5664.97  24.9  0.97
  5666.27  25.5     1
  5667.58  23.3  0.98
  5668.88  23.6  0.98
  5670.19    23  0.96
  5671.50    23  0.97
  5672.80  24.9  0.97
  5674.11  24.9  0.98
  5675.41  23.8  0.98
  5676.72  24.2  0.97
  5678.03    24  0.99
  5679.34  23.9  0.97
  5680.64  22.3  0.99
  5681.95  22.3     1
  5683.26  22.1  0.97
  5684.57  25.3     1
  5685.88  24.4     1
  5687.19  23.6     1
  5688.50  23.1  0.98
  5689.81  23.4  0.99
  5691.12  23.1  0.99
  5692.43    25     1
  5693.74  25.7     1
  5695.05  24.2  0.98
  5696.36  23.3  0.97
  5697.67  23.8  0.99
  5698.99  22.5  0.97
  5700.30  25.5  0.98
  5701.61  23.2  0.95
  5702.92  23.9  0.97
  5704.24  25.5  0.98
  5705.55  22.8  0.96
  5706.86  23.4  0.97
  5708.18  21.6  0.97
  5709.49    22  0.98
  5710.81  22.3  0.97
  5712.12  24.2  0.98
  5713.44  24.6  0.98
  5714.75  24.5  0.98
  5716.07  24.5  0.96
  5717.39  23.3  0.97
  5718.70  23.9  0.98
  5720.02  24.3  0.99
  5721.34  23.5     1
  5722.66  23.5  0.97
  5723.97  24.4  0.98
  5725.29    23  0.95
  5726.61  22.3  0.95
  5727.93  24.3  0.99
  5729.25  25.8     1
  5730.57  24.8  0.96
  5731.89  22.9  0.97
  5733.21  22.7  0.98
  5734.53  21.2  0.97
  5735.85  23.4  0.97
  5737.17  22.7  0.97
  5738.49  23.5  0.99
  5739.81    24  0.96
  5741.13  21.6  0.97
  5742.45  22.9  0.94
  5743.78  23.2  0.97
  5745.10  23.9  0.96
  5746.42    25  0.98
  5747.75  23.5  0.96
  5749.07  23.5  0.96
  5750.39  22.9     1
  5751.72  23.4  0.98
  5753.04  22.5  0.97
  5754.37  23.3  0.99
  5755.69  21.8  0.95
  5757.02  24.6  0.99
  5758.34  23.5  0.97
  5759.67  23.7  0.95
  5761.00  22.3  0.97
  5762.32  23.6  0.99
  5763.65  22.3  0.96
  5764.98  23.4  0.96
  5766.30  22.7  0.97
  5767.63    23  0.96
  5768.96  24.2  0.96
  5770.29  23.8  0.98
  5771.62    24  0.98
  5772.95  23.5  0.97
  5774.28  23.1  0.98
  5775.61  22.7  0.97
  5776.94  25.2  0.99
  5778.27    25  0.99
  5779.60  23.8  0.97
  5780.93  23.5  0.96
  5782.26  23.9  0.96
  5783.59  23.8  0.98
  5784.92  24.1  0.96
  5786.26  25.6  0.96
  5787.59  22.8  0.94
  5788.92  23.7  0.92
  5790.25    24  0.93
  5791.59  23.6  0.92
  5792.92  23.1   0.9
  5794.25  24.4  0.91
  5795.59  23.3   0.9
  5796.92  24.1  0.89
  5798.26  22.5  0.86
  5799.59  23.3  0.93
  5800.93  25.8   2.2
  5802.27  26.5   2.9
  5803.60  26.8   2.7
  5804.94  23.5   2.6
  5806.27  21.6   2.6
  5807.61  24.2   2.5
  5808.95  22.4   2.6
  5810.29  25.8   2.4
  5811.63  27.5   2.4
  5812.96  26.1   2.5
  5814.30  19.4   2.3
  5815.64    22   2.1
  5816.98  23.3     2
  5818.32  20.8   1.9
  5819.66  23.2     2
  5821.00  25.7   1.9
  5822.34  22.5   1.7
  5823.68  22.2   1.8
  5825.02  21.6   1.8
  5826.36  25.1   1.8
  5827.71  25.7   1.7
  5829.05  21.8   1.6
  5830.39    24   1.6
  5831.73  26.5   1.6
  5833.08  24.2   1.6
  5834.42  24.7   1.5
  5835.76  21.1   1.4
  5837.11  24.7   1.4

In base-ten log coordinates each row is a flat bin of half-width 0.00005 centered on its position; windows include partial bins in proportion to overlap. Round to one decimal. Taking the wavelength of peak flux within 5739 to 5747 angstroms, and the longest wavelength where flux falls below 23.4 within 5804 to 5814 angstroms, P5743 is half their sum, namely 5777.7 angstroms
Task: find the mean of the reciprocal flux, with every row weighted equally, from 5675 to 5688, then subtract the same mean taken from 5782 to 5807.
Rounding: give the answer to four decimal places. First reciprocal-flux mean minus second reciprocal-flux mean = 0.0007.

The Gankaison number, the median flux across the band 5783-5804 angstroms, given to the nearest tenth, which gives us 23.9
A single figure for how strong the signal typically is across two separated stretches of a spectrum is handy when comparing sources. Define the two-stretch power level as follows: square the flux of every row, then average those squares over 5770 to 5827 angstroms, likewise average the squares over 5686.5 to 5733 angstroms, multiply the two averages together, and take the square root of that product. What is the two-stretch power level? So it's 567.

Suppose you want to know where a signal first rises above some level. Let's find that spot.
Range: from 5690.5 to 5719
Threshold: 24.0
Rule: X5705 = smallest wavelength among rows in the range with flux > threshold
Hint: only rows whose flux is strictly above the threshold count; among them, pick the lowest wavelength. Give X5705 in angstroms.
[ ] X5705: 5692.43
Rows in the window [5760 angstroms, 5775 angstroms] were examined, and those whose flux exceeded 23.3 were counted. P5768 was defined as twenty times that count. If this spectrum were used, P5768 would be 120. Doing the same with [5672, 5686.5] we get 160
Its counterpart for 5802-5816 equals 140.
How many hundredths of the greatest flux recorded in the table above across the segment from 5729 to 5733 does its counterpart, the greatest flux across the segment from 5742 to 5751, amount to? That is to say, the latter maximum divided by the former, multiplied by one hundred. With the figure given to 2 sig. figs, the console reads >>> 97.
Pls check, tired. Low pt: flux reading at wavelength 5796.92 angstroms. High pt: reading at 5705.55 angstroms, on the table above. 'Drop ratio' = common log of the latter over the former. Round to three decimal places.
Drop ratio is -0.024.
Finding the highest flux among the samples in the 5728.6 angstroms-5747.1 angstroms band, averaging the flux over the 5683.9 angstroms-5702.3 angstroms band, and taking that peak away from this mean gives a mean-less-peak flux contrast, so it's -1.8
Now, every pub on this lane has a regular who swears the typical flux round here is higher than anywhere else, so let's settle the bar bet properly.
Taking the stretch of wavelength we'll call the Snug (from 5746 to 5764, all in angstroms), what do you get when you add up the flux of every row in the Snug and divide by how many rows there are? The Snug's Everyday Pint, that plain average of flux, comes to 23.3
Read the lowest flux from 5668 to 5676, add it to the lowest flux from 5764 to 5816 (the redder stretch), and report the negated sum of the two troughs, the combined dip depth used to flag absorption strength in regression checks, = -42.4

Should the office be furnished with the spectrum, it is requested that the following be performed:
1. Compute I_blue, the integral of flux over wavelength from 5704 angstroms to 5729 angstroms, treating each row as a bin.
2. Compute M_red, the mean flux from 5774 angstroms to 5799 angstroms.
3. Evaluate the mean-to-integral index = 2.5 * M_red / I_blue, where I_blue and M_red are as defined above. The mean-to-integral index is 0.101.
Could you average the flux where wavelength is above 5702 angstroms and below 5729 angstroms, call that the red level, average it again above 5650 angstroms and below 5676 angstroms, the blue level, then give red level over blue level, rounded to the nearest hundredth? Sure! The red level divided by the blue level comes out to 0.98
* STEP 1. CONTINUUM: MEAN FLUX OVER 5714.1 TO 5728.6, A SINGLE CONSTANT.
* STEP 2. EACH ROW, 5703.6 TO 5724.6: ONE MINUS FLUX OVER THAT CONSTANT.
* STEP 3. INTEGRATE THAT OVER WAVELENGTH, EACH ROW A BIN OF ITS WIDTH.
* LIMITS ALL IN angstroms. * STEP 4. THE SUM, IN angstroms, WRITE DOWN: 0.11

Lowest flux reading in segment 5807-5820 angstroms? 19.4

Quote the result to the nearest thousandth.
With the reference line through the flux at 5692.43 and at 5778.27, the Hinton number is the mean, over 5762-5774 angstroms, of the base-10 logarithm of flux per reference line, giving -0.029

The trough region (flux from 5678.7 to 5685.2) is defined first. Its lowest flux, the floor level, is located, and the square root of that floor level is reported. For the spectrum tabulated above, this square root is 4.70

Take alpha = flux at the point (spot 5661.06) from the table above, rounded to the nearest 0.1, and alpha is 22.9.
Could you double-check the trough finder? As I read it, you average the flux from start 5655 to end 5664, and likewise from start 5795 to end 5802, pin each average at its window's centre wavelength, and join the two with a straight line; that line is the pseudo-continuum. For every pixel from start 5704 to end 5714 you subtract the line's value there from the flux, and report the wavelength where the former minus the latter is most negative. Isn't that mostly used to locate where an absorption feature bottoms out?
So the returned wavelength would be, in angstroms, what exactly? 5708.18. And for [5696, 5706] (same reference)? 5698.99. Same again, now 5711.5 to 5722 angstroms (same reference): 5717.39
